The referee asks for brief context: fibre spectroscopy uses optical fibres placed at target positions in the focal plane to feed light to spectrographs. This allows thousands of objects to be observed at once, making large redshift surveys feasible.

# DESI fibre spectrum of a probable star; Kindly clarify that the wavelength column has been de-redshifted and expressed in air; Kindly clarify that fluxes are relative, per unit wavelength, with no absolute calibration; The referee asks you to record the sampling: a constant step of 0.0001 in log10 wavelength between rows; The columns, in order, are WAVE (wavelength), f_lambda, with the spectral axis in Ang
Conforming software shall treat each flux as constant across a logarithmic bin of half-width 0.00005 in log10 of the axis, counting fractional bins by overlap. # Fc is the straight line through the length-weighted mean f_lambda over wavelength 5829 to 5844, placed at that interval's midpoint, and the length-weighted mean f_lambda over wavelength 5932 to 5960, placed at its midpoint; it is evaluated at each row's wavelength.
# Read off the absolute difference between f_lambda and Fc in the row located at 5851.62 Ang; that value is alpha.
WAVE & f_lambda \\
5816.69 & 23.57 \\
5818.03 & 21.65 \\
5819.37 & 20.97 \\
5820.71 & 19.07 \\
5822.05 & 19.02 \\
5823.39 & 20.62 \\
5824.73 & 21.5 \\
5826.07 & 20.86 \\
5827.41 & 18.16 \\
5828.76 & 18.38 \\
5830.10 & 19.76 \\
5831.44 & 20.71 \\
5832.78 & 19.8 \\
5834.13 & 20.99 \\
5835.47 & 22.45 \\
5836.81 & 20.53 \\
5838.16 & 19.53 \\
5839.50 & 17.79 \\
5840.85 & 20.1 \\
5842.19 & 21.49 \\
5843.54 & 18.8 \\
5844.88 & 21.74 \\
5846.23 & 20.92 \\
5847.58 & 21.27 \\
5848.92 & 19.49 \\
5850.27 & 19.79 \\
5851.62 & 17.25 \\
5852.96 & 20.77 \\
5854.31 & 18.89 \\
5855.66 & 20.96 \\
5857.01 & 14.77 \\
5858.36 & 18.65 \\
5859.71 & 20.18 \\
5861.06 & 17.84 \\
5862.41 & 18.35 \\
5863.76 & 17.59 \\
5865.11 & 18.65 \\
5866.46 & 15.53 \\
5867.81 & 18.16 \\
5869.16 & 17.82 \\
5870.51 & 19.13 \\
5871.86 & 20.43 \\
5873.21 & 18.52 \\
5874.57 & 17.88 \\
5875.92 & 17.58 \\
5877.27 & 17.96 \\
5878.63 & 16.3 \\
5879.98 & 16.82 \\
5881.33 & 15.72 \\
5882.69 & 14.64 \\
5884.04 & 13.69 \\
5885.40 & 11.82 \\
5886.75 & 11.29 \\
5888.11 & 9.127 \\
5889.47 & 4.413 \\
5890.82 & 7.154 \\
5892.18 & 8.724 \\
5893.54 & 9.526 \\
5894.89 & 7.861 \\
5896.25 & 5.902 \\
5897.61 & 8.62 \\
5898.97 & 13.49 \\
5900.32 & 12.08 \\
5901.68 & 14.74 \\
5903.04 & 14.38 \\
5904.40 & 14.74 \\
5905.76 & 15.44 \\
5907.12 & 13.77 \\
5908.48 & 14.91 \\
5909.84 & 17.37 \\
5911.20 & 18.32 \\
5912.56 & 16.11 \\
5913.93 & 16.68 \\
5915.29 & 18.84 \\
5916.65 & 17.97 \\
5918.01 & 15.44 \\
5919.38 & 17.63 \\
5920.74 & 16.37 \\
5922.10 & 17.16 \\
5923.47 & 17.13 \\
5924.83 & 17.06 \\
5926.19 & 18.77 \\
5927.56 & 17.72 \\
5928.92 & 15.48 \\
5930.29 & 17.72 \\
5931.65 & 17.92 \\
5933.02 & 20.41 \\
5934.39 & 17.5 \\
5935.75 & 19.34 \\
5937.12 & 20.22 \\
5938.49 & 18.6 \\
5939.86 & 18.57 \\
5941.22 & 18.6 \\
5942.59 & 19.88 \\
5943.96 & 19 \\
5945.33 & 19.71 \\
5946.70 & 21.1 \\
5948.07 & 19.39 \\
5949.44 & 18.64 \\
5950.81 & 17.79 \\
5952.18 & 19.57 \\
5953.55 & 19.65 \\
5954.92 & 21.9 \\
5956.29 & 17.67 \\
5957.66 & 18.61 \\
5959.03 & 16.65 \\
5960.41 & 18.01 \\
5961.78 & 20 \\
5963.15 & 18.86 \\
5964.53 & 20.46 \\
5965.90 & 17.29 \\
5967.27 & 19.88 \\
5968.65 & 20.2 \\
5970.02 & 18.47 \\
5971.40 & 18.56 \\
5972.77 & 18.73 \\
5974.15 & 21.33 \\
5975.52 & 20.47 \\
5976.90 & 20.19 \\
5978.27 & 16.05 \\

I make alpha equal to 2.8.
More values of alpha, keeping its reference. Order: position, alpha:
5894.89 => 11.7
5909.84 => 2.1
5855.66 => 1.0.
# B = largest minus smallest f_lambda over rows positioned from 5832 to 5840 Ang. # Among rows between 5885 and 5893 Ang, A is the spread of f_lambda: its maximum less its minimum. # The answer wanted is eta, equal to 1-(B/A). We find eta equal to 0.4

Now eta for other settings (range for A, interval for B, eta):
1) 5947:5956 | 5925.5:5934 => -0.2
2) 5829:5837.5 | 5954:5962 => -1.0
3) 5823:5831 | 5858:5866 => 0.2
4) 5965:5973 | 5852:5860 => -1.1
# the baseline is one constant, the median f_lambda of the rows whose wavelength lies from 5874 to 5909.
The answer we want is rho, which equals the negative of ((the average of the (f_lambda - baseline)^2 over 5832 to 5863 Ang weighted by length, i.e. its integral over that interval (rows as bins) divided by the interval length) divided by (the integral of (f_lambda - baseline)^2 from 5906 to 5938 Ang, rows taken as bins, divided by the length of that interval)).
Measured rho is -2.4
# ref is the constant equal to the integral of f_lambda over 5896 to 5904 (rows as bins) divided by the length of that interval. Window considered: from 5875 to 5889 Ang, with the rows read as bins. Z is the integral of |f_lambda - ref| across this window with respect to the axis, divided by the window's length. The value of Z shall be 3.4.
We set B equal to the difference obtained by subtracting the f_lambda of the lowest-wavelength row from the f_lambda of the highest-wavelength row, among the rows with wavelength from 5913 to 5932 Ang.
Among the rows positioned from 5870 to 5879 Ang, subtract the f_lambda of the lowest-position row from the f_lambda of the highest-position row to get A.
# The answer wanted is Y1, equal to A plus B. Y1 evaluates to -1.6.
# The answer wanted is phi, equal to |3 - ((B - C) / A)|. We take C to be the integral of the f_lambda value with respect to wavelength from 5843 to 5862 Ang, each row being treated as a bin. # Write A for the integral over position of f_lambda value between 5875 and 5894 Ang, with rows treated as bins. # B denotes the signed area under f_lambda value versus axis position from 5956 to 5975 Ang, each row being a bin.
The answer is 3.03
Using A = 239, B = 360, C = 368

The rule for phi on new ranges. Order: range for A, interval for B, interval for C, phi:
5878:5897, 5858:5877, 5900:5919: 2.78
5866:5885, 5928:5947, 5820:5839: 3.08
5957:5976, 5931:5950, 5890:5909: 2.59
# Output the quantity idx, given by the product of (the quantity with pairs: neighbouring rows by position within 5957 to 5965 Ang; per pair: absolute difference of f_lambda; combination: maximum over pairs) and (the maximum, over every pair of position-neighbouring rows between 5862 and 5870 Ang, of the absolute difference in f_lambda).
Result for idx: 6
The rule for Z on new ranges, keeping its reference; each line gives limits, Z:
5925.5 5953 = 6.8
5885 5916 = 3.5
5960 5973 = 7.1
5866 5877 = 6.2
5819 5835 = 8.0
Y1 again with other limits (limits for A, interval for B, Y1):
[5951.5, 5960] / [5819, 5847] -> -3.0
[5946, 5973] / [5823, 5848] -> -1.7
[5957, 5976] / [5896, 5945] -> 15.0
